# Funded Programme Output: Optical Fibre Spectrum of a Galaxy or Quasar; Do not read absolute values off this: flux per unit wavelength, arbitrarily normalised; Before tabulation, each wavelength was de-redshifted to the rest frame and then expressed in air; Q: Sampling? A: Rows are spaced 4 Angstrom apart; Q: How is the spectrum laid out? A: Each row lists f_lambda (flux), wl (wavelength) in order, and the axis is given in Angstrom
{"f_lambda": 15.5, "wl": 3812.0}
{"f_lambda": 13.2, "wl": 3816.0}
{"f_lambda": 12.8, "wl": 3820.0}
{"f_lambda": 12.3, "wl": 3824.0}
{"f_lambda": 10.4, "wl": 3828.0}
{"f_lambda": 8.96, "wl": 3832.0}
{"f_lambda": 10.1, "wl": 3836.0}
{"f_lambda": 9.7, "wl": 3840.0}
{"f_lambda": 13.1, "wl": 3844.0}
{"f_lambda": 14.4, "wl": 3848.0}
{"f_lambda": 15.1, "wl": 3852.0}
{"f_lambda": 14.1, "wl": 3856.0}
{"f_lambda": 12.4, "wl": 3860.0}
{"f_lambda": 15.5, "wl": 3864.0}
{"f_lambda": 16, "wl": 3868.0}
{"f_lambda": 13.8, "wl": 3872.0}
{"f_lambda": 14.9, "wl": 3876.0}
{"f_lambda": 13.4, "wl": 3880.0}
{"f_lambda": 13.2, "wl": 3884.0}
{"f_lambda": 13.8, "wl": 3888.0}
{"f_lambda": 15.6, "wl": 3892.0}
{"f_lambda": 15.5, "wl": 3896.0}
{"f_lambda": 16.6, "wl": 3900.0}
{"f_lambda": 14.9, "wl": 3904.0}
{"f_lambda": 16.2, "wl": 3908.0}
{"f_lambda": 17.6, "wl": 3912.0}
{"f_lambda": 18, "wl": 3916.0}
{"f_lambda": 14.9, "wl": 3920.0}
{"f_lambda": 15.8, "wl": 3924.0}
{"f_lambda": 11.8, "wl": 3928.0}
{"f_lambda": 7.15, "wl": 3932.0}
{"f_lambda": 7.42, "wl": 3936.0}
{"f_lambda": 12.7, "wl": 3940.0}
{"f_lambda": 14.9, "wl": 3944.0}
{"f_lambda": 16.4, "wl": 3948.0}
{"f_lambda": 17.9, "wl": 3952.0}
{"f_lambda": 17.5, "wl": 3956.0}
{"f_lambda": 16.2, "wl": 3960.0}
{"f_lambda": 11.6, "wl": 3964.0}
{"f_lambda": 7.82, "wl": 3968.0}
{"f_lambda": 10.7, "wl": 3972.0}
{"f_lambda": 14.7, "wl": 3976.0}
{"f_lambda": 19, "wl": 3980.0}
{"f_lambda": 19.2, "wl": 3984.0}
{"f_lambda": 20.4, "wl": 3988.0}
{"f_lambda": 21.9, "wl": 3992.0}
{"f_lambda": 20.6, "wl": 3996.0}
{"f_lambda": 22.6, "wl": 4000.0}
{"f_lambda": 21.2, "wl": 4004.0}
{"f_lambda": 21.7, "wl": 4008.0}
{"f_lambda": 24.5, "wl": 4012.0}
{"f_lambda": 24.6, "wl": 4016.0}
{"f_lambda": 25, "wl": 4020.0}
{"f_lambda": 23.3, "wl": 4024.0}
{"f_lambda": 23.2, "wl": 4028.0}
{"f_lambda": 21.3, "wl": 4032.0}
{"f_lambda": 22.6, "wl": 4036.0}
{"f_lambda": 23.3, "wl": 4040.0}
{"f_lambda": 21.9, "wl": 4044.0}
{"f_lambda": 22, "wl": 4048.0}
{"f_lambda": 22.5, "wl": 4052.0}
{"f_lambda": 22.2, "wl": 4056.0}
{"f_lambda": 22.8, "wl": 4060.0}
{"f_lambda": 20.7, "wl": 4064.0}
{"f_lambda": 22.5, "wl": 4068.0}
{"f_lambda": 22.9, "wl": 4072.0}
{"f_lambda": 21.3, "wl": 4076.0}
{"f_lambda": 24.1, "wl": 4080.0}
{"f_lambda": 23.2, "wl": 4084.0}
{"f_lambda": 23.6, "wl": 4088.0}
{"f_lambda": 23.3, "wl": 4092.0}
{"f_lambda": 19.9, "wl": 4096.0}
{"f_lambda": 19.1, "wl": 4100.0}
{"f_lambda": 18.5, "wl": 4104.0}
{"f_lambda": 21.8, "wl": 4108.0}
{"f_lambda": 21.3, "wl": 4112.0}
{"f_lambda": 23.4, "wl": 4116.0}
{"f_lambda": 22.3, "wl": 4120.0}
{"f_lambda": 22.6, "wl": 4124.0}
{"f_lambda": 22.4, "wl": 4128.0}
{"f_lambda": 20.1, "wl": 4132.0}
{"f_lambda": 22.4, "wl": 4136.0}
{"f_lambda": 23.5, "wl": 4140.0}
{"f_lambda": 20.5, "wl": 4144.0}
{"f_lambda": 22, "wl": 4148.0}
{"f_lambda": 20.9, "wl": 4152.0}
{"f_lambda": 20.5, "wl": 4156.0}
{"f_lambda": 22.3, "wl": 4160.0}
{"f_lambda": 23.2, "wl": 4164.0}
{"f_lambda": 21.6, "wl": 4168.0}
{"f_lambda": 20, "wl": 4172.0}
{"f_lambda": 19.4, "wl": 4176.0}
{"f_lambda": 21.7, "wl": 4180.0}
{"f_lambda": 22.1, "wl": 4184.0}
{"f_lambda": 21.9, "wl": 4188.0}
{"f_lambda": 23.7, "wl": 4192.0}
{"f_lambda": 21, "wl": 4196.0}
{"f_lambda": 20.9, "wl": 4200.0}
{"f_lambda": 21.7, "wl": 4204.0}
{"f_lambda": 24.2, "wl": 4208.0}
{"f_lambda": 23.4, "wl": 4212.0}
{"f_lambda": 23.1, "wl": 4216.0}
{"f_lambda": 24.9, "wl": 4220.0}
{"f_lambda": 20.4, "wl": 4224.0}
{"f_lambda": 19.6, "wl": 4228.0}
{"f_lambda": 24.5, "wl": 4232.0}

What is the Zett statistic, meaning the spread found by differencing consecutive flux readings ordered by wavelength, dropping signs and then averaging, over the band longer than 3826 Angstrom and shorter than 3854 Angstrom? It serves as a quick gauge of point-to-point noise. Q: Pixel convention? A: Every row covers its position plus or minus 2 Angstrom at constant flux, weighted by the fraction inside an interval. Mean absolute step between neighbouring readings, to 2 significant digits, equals 1.4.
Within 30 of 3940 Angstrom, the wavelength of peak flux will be 3916.0 Angstrom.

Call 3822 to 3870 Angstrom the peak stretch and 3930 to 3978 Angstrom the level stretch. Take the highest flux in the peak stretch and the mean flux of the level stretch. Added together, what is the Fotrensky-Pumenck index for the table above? 28.9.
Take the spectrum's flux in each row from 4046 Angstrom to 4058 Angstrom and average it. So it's 22.2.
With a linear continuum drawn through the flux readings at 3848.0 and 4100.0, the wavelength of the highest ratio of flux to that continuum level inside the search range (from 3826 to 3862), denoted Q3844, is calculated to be 3852.0 Angstrom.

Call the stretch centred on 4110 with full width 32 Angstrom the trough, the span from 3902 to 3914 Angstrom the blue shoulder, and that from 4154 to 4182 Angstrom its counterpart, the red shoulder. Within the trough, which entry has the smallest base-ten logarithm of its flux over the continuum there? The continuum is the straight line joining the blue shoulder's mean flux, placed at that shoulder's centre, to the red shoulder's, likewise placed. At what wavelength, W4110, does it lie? 4104.0 Angstrom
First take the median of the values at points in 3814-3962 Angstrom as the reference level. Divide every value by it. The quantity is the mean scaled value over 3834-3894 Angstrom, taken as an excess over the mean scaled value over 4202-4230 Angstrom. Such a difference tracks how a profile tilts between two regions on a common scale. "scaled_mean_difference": -0.61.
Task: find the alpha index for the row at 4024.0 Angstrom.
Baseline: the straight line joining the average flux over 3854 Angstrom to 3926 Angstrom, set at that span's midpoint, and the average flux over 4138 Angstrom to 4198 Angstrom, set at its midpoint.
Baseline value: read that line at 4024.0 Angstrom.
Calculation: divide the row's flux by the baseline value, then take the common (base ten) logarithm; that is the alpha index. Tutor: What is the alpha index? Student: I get 0.11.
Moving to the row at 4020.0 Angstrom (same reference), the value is 0.14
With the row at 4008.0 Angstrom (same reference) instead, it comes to 0.08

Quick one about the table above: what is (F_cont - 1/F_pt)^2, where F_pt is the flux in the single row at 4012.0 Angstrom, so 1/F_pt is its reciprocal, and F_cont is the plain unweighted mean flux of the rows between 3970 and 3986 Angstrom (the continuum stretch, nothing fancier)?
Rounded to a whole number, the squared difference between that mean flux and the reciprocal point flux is 252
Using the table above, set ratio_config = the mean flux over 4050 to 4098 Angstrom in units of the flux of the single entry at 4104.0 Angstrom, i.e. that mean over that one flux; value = 1.2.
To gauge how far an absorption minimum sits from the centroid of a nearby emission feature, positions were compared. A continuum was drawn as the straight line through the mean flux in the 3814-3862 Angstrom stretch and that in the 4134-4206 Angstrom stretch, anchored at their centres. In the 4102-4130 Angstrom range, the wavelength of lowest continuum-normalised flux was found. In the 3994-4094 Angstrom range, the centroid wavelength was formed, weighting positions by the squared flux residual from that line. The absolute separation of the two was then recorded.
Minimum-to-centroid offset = 68.9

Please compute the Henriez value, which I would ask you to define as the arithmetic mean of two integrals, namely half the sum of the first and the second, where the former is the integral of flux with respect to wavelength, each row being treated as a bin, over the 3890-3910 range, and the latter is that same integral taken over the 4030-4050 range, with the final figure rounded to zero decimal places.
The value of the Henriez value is 380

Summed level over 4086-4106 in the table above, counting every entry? 104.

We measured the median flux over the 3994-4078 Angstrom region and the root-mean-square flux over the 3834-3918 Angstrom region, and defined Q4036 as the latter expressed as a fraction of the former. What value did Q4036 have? 0.65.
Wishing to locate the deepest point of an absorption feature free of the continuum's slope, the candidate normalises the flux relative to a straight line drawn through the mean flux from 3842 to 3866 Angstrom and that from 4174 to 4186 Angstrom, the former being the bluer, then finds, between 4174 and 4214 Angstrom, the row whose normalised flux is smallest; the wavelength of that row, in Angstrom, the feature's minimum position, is 4176.0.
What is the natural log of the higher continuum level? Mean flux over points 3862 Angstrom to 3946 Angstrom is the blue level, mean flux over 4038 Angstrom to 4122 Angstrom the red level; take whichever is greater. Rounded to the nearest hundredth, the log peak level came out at 3.09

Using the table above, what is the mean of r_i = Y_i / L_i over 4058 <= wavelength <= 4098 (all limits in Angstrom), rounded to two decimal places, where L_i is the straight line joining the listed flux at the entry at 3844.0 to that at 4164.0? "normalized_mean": 1.10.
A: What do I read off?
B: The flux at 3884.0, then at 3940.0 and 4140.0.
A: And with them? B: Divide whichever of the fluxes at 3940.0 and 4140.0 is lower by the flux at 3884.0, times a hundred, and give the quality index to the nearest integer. 96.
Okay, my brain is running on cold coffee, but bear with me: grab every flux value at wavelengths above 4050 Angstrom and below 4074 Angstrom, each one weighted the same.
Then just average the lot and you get 22.3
